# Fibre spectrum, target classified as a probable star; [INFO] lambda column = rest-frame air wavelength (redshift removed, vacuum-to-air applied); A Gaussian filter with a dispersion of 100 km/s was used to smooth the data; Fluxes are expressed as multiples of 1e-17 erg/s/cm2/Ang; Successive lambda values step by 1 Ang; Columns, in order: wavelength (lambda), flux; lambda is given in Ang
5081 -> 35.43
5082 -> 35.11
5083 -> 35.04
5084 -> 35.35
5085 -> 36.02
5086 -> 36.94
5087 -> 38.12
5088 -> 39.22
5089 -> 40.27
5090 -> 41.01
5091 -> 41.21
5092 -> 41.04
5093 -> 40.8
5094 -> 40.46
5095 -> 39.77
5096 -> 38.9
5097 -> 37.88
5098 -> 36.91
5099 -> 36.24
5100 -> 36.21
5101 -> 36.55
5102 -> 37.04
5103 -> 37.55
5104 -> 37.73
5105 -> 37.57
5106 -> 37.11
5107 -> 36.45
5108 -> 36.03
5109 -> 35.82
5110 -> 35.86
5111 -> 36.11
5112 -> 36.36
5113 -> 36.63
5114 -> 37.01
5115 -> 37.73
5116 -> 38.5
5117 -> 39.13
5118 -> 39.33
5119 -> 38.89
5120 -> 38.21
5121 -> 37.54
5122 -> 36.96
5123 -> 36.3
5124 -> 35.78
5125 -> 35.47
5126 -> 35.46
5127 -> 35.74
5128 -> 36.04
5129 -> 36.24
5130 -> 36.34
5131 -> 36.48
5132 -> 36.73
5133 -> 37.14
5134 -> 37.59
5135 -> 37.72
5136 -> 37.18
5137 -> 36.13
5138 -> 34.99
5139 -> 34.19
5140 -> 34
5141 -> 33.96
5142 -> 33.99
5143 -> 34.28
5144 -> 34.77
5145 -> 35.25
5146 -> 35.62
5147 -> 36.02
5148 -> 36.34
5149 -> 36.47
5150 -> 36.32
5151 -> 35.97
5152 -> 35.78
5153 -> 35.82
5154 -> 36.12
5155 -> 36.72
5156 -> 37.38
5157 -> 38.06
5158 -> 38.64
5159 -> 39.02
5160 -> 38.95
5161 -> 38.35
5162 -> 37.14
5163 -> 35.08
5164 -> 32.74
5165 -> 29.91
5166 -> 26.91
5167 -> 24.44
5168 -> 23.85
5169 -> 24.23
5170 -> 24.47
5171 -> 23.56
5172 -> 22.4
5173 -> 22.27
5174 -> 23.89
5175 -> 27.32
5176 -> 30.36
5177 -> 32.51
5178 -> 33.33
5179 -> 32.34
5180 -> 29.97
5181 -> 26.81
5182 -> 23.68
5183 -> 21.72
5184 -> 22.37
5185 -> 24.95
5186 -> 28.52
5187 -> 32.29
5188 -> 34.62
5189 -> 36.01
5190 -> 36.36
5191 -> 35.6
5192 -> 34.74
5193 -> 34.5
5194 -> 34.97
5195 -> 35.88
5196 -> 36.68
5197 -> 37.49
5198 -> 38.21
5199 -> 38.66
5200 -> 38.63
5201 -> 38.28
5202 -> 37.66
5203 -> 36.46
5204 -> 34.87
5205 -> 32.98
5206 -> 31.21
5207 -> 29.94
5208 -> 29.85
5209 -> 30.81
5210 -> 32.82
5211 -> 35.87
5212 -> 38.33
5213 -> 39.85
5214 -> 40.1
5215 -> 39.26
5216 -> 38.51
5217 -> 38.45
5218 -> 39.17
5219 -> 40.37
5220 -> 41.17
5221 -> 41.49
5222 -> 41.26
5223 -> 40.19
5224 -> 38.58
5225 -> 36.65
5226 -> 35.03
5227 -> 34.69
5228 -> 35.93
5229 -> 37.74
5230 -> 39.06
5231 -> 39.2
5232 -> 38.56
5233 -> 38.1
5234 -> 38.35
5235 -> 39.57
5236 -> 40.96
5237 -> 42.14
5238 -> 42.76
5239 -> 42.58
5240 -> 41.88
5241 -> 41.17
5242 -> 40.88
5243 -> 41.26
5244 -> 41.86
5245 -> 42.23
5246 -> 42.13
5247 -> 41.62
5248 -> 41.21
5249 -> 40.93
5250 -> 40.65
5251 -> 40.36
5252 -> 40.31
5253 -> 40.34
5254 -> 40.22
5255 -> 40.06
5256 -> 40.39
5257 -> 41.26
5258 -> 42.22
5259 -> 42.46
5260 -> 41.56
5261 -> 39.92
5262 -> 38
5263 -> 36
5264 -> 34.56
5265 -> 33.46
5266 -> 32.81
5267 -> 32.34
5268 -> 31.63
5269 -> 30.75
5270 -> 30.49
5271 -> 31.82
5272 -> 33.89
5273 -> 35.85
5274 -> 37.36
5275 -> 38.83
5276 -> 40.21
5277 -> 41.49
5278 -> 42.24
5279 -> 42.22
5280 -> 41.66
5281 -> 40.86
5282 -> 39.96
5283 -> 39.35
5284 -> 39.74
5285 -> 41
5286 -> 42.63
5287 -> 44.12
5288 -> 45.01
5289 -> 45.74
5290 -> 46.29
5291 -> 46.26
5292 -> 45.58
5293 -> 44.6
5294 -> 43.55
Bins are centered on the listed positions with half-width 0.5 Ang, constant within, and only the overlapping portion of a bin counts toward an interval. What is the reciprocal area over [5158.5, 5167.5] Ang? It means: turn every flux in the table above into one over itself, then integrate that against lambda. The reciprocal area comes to 0.27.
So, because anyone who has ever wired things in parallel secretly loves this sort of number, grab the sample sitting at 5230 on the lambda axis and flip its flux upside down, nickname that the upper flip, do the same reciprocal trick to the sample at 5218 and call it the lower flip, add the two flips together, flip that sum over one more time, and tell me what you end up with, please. 19.6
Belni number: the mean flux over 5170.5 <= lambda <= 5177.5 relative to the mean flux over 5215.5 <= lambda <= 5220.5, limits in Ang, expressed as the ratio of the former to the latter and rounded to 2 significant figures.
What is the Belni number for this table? 0.66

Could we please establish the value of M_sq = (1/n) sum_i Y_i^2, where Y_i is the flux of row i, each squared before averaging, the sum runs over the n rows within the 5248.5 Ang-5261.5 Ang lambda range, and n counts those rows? 1667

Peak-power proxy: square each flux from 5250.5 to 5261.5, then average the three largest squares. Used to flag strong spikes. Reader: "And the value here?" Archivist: 1771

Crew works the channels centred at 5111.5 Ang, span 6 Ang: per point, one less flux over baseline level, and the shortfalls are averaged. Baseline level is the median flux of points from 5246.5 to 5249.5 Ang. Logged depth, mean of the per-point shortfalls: 0.12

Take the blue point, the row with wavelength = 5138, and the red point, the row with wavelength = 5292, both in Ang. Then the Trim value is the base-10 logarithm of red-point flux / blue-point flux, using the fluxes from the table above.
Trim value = 0.11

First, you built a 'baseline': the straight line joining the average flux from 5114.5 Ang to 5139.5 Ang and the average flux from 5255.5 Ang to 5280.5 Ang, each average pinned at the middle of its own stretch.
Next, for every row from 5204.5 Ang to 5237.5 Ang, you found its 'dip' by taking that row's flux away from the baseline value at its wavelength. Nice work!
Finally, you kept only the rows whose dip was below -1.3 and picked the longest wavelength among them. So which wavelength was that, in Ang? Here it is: 5237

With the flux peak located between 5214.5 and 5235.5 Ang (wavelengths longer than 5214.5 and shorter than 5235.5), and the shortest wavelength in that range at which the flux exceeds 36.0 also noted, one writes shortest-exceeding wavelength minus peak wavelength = -6 Ang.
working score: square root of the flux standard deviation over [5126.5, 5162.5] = 1.2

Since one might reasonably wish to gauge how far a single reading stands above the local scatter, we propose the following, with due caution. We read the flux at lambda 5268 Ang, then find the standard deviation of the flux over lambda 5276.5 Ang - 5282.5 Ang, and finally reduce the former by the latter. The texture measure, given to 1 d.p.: 30.8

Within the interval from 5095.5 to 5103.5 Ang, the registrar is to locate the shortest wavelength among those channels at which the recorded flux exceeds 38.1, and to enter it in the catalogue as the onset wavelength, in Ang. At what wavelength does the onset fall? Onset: 5096 Ang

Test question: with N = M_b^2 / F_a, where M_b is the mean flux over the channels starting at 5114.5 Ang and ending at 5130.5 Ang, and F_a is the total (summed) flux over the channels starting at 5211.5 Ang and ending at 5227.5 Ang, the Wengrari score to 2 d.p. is 2.21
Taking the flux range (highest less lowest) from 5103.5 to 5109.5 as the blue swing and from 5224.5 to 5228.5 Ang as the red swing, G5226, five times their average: 10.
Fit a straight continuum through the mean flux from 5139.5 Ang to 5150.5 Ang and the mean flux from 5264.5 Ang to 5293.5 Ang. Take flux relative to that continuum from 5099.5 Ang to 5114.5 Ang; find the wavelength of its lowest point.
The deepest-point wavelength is 5109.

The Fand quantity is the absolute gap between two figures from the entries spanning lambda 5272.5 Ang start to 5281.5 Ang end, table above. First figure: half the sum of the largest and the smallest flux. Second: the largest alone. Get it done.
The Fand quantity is 3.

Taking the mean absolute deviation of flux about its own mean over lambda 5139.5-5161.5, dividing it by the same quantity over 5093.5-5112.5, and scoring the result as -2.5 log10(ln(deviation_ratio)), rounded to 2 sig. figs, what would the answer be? 1.7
